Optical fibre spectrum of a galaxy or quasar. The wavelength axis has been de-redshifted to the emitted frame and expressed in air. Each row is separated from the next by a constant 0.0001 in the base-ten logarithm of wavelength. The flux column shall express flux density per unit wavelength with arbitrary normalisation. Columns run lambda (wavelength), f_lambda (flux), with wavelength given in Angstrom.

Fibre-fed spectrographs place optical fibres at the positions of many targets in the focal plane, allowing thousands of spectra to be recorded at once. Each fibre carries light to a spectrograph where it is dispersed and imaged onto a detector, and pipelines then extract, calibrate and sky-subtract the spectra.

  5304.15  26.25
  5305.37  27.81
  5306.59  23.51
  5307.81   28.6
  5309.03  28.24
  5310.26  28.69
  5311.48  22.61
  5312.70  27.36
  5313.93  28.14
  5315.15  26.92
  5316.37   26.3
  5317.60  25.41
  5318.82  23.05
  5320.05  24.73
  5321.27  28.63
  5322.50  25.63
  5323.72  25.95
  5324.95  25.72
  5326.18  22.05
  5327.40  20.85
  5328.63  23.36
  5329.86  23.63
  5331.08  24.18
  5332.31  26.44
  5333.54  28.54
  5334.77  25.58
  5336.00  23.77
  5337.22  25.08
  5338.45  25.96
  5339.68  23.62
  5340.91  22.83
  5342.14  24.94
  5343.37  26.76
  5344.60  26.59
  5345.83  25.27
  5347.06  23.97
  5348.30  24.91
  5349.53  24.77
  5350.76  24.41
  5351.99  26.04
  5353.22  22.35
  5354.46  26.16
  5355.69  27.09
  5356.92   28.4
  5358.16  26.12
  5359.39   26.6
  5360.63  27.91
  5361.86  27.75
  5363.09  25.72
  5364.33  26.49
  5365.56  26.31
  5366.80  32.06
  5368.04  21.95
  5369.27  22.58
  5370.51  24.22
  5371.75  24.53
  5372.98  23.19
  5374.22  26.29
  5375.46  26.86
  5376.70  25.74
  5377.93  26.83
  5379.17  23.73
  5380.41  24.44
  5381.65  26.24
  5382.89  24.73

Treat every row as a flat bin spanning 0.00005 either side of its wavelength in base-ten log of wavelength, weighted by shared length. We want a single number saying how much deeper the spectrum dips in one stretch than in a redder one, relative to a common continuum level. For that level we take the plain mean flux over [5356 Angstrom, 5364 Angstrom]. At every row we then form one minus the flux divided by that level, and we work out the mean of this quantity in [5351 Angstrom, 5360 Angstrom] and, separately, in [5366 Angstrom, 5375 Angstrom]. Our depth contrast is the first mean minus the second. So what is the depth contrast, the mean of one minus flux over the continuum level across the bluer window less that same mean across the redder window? -0.04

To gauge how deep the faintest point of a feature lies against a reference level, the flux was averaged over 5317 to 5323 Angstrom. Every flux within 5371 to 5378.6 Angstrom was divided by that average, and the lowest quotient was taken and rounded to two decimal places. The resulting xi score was 0.91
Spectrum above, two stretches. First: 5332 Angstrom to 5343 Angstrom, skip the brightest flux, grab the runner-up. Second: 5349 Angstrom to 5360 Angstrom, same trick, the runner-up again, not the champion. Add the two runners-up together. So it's 53.5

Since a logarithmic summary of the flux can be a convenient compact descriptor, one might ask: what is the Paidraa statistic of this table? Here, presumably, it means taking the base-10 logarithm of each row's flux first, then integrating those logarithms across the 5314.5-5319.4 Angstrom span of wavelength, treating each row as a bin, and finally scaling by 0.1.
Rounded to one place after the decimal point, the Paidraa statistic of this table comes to 0.7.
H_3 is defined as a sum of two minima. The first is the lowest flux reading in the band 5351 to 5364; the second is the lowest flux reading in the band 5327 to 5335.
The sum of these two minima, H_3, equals 43.2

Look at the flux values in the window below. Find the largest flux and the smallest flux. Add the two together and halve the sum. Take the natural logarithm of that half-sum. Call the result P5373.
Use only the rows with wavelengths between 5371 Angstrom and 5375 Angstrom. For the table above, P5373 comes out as 3.208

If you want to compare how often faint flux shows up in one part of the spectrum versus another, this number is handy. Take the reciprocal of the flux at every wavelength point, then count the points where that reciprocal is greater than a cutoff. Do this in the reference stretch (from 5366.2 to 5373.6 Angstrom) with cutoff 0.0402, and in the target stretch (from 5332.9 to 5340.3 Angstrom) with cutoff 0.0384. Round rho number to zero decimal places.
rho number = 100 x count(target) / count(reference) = 100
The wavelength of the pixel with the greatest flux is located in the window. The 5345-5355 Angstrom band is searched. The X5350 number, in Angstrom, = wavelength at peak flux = 5354.46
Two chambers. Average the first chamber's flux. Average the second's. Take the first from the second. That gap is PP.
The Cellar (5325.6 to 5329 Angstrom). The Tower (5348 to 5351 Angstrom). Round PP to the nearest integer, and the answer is 3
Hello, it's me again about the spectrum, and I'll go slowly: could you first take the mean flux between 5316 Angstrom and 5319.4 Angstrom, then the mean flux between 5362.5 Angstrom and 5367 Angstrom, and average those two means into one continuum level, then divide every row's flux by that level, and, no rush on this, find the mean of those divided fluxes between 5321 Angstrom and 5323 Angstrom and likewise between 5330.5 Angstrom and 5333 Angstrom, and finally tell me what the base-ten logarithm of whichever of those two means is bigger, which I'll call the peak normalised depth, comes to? 0.014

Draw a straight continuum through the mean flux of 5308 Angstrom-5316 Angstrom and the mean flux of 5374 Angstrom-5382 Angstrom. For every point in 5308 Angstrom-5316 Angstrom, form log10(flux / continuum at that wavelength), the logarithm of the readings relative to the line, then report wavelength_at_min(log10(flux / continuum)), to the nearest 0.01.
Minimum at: 5311.48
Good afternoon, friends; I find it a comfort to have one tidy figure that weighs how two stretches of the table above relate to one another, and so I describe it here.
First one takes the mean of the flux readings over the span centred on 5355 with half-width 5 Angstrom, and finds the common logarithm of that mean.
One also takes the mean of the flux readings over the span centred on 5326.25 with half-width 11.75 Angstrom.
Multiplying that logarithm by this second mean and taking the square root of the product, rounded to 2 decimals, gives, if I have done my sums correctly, 5.95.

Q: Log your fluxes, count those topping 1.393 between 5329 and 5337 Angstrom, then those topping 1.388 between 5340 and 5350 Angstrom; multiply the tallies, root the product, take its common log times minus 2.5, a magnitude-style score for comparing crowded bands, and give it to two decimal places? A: -1.57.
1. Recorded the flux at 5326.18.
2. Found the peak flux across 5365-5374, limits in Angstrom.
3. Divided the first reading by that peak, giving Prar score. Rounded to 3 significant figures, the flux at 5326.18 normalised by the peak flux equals 0.688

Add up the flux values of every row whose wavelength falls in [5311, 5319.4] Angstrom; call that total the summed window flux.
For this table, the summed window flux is 180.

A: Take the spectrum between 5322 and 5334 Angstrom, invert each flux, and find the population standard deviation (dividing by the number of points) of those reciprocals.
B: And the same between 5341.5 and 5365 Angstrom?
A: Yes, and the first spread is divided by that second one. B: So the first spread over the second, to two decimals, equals 1.63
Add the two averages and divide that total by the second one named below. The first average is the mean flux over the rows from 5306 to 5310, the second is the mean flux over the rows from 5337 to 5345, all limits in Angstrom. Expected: 2.07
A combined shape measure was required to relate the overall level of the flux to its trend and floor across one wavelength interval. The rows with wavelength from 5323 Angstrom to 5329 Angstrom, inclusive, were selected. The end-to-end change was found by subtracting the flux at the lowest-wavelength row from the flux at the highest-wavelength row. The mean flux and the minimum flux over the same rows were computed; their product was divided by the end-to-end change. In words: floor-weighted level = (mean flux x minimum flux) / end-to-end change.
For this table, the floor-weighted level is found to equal -190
